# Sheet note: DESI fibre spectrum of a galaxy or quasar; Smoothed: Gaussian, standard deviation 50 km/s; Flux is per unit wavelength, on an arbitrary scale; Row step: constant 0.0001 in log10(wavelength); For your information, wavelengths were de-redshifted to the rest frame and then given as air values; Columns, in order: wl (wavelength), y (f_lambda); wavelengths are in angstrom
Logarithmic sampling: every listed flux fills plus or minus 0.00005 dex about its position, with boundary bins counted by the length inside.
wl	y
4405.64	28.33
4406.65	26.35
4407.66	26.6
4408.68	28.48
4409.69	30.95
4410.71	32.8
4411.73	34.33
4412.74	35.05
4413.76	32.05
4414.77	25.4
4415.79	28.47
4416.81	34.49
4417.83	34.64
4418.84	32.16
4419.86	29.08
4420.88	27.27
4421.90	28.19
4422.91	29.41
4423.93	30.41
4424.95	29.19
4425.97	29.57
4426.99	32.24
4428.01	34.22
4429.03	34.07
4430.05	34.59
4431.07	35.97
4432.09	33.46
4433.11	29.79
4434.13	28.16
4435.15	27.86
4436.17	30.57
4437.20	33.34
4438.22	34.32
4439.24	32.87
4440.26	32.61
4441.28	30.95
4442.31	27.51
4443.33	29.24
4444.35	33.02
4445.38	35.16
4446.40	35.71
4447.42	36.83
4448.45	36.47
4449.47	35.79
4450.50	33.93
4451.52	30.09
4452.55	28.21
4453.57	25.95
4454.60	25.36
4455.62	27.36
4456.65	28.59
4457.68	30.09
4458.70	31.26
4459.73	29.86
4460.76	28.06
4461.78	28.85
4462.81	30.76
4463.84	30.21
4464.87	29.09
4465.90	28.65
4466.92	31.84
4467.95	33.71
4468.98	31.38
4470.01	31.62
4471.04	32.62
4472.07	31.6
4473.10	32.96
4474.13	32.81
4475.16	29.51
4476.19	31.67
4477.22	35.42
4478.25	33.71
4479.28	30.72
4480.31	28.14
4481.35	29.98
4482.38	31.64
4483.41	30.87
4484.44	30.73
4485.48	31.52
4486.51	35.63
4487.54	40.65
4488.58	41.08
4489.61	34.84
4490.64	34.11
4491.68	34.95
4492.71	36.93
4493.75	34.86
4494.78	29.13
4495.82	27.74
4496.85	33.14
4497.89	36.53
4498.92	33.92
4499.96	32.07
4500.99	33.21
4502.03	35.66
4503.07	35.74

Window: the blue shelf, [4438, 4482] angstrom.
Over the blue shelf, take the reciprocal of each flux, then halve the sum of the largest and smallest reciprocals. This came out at 0.0333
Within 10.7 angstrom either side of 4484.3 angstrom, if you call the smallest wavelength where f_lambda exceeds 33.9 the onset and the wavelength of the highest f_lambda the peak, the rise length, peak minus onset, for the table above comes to 11.4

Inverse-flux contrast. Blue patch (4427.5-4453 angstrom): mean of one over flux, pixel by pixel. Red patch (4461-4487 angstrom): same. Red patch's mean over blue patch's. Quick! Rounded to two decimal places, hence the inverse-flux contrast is 1.03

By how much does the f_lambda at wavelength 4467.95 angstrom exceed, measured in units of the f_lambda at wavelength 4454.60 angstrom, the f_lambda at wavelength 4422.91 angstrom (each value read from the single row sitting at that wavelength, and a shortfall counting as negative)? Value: 0.17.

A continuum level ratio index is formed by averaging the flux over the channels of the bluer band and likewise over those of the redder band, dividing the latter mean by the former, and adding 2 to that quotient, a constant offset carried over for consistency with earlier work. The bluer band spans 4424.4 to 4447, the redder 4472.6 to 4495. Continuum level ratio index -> 3.04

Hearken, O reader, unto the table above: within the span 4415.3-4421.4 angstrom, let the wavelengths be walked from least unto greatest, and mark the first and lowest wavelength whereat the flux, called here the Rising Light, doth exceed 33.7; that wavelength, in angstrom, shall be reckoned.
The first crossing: 4416.81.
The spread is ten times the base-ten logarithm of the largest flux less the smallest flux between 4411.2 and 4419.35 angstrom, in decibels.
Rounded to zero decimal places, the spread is 10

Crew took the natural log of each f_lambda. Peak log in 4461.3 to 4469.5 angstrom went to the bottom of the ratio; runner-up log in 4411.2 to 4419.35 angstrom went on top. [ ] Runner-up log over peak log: 1.008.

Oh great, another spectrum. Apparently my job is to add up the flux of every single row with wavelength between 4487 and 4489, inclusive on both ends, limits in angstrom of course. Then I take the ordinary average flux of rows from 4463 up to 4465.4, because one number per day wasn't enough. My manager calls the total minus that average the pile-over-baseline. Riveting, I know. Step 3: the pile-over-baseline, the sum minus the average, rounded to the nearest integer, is 52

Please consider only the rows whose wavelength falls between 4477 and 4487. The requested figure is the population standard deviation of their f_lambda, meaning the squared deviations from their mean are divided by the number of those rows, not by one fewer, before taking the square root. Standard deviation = 2.3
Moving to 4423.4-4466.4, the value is 3.0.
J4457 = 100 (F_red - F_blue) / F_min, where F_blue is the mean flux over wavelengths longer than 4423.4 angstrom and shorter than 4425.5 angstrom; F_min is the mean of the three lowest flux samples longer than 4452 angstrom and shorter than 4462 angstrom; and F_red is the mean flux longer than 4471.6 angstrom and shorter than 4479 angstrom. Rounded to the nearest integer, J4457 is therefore 10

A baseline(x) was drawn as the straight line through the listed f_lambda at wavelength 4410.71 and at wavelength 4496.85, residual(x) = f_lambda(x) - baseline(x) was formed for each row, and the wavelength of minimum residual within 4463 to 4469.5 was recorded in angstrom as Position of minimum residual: 4465.90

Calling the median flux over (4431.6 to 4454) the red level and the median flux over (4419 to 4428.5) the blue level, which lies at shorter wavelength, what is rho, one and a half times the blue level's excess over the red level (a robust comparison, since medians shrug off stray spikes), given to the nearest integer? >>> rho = -5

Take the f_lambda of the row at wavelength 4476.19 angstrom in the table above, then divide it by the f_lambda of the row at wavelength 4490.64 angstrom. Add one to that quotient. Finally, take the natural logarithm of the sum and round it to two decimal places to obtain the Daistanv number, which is 0.66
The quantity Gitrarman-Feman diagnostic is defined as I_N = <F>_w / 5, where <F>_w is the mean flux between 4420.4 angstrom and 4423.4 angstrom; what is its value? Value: 5.7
